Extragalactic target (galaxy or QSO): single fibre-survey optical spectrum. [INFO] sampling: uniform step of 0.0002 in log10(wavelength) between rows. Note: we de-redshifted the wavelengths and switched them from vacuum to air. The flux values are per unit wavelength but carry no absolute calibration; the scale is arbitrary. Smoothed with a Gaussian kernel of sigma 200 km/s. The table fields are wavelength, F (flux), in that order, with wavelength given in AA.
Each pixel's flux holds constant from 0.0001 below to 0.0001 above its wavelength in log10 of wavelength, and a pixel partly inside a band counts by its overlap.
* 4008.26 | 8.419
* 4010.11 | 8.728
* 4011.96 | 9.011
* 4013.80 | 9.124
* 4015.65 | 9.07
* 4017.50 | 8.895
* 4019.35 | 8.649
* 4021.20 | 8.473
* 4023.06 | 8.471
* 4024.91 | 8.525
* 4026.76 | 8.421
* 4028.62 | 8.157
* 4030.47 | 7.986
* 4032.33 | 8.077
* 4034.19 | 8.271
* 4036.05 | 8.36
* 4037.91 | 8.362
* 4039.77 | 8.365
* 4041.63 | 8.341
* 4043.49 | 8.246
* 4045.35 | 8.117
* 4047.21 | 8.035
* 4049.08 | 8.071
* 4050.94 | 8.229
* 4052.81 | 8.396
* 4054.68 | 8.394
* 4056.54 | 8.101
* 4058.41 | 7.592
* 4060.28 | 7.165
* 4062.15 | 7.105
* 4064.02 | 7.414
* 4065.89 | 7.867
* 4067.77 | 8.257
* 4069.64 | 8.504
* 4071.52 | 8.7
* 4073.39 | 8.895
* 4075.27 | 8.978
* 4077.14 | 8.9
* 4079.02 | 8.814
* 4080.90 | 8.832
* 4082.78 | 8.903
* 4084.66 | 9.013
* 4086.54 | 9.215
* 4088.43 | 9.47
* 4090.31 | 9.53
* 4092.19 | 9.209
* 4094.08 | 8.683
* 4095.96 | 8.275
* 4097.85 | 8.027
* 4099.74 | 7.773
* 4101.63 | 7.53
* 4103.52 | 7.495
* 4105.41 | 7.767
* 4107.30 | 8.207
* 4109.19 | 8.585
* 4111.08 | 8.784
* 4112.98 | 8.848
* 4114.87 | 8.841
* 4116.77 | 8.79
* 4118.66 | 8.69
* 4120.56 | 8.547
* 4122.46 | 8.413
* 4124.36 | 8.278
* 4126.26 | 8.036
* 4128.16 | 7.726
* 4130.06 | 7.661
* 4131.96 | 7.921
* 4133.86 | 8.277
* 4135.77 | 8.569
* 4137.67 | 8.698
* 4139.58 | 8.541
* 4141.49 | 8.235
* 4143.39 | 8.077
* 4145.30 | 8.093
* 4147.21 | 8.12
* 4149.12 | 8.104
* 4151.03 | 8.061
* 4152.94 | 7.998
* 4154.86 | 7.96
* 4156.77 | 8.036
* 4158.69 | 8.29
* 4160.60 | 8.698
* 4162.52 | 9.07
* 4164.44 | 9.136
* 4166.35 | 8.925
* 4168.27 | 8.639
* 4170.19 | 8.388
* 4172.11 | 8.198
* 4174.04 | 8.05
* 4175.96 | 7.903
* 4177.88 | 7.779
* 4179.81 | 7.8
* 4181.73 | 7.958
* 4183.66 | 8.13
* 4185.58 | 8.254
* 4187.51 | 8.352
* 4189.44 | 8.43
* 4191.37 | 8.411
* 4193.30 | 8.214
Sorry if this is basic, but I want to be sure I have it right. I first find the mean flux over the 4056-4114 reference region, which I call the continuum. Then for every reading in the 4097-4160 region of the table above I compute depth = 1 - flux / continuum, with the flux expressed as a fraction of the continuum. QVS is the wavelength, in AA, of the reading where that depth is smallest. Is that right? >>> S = 4112.98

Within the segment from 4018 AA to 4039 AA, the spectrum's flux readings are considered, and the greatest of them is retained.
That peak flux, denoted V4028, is 8.649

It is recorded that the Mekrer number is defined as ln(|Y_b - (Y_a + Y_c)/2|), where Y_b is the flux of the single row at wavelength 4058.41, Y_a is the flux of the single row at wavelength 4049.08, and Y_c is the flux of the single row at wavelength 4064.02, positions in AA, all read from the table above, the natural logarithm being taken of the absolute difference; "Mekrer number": -1.9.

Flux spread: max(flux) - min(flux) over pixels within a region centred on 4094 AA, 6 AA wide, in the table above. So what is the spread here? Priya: 0.9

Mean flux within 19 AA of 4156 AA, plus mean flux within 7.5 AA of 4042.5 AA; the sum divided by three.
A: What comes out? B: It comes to 5.53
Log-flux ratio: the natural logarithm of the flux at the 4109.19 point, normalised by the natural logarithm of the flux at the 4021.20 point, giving 1.01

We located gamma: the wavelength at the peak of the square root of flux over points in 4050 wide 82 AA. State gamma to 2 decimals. 4090.31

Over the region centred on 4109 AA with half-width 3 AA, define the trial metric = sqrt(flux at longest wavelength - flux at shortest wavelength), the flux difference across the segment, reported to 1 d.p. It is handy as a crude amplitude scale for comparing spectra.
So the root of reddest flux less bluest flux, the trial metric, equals 0.8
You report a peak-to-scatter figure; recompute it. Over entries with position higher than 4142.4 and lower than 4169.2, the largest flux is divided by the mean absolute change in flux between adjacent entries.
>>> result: 63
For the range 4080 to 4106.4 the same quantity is 41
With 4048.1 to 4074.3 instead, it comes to 34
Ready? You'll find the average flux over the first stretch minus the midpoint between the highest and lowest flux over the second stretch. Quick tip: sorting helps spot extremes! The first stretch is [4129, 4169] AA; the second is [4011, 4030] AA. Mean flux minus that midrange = -0.3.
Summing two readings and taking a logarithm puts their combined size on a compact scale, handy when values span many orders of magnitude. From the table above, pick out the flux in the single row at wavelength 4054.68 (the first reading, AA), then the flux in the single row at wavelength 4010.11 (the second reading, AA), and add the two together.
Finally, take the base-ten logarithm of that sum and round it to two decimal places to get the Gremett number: 1.23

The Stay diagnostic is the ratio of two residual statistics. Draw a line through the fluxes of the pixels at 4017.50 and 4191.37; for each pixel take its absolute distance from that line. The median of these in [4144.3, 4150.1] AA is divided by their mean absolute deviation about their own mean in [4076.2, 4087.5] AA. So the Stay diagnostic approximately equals 3.6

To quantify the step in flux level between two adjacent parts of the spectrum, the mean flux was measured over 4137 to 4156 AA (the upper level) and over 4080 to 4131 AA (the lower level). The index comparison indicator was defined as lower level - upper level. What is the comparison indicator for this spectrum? 0.3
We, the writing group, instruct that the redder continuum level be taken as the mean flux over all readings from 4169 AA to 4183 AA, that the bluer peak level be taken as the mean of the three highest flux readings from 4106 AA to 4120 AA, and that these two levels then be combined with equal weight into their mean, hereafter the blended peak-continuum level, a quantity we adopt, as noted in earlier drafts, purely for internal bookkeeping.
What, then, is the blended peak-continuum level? 8.4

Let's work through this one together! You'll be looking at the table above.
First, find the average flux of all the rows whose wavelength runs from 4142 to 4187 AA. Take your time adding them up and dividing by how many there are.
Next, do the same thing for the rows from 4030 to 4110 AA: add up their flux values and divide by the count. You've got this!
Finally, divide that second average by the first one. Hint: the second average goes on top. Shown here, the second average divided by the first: 1.01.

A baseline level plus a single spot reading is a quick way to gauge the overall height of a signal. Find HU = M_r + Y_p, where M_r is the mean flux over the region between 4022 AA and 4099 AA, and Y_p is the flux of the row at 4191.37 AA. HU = 16.8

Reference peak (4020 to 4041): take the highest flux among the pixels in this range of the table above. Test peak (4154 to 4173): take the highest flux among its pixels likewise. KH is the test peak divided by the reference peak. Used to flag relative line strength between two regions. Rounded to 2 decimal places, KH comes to 1.07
